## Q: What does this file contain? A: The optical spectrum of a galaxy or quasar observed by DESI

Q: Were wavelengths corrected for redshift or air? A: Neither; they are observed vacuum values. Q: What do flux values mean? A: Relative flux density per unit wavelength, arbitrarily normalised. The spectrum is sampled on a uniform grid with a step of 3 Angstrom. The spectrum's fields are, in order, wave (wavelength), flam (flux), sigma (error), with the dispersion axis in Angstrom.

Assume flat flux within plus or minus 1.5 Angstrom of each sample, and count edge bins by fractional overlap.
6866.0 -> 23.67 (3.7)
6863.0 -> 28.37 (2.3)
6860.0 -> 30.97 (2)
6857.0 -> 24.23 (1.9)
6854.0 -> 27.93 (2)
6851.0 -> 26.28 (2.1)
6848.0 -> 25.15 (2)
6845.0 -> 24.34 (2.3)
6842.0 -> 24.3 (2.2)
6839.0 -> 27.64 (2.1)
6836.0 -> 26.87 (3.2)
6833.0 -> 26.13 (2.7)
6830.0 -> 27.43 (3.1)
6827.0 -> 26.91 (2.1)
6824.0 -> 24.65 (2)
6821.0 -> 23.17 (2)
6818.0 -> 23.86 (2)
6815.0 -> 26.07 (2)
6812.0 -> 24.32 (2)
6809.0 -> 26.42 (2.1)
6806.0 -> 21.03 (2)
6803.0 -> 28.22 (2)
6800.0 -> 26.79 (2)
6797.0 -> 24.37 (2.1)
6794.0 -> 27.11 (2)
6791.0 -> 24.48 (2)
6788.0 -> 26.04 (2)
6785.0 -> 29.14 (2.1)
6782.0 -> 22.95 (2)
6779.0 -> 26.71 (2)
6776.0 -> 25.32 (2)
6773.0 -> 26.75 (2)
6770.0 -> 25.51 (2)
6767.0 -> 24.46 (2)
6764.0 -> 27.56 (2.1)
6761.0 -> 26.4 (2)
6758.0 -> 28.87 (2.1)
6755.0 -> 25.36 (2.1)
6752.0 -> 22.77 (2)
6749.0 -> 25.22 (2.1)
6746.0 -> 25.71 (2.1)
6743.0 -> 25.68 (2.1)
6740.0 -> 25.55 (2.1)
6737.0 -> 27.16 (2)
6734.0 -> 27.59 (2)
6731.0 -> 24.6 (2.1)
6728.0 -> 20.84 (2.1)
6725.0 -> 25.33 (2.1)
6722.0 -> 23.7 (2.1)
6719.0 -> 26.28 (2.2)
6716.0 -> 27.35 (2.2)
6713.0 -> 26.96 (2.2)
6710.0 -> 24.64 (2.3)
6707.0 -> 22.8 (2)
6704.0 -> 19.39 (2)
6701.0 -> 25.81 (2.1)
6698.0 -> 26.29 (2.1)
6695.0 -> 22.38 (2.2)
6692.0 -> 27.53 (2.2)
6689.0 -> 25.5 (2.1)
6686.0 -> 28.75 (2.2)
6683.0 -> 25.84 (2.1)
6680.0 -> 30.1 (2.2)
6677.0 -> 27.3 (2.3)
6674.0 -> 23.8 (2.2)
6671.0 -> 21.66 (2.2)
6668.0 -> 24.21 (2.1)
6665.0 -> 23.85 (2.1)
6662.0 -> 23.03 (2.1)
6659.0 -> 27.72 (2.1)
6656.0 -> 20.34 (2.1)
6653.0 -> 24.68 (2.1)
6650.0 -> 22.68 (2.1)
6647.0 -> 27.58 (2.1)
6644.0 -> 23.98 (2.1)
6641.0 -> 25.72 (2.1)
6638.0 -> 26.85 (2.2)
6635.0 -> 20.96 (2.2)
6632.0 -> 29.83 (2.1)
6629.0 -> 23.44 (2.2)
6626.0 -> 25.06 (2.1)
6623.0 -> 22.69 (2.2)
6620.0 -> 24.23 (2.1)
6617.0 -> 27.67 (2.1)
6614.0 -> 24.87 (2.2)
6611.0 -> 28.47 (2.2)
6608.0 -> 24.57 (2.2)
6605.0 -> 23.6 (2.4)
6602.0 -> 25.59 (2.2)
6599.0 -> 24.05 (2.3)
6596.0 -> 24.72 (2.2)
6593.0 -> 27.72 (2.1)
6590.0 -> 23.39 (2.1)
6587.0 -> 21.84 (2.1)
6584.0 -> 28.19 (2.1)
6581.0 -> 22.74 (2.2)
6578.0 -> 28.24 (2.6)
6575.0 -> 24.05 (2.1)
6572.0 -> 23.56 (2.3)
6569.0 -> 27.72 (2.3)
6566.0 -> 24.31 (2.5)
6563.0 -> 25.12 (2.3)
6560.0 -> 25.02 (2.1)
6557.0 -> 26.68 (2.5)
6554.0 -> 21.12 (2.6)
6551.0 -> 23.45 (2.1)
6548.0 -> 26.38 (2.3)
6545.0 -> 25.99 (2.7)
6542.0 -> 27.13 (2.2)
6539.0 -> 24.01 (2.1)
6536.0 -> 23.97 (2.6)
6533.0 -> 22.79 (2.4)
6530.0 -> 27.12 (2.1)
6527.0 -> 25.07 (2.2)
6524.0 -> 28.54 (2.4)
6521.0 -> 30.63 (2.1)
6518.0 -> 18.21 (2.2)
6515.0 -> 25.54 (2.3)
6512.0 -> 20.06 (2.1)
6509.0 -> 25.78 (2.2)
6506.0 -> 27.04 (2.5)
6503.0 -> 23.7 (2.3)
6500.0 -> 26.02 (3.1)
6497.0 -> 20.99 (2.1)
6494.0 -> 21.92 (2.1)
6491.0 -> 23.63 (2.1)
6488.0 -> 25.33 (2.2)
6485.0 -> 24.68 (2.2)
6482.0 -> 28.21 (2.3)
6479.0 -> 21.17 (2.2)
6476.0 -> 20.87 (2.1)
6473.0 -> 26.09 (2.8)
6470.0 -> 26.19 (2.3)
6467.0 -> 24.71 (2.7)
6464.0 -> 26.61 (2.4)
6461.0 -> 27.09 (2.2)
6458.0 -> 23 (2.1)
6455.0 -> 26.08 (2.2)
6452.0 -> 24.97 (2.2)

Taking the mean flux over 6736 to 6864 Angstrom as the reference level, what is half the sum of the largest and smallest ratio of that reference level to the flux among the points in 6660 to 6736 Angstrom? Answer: 1.10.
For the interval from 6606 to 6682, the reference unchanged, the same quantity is 1.07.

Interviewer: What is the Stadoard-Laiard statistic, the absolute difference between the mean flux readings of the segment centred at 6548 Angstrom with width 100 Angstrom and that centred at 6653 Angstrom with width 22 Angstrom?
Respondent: 0.7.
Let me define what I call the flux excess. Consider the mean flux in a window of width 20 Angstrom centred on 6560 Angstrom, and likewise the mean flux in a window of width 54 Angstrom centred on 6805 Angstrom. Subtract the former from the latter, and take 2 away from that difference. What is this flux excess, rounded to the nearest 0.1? -1.2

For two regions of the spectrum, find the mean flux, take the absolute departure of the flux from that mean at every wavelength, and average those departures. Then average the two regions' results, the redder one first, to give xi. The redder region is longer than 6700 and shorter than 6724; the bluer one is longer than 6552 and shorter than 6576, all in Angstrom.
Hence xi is 1.71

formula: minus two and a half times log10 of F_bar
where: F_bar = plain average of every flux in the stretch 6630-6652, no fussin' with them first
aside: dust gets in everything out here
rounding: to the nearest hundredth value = -3.51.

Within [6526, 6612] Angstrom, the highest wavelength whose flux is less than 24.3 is 6605.0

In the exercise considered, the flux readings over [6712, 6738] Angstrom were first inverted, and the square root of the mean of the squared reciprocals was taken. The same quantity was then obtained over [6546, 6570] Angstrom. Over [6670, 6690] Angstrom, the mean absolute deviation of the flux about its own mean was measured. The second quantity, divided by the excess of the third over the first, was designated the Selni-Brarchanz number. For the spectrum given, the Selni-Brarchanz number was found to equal 0.019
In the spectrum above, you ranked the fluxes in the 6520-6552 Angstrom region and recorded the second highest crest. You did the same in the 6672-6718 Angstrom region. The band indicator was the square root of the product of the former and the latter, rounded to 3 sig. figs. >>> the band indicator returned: 28.6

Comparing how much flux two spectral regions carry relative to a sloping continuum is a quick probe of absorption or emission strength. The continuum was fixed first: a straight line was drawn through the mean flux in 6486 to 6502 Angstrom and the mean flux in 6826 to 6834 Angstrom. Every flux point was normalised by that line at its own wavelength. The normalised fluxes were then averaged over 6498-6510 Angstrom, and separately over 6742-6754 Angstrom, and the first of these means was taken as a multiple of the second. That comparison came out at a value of 1.13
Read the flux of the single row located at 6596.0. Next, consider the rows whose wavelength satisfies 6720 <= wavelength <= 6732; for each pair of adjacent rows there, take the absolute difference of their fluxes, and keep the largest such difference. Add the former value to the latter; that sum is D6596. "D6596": 29.2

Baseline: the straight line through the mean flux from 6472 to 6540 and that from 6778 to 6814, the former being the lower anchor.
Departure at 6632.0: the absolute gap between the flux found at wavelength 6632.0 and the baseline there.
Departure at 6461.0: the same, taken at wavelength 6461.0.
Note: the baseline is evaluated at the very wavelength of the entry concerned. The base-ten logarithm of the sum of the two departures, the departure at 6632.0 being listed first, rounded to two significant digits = 0.89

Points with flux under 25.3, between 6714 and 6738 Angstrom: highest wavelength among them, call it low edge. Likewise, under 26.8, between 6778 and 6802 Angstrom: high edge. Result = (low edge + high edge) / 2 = 6765.5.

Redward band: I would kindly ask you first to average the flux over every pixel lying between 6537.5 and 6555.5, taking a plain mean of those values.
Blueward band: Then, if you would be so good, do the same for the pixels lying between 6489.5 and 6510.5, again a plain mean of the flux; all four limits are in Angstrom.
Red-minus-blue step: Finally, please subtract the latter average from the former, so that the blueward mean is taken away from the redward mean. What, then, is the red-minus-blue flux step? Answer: 0.53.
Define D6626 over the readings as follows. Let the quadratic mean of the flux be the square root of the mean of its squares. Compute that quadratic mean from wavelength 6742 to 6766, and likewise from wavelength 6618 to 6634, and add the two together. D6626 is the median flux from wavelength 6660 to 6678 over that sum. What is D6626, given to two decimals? 0.47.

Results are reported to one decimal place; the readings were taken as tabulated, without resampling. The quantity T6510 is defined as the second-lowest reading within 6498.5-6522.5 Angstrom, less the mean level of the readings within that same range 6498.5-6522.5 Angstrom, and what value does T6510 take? -4.6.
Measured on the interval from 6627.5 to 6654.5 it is -2.4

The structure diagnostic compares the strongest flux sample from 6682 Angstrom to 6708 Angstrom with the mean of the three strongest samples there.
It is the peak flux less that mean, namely 1.2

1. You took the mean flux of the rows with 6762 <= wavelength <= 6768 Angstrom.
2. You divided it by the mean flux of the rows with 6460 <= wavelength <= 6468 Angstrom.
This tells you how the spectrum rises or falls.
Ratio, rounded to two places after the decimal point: 1.00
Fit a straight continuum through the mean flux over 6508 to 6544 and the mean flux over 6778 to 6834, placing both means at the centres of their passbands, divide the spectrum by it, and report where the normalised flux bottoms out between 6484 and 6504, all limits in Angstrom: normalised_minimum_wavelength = 6497.0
